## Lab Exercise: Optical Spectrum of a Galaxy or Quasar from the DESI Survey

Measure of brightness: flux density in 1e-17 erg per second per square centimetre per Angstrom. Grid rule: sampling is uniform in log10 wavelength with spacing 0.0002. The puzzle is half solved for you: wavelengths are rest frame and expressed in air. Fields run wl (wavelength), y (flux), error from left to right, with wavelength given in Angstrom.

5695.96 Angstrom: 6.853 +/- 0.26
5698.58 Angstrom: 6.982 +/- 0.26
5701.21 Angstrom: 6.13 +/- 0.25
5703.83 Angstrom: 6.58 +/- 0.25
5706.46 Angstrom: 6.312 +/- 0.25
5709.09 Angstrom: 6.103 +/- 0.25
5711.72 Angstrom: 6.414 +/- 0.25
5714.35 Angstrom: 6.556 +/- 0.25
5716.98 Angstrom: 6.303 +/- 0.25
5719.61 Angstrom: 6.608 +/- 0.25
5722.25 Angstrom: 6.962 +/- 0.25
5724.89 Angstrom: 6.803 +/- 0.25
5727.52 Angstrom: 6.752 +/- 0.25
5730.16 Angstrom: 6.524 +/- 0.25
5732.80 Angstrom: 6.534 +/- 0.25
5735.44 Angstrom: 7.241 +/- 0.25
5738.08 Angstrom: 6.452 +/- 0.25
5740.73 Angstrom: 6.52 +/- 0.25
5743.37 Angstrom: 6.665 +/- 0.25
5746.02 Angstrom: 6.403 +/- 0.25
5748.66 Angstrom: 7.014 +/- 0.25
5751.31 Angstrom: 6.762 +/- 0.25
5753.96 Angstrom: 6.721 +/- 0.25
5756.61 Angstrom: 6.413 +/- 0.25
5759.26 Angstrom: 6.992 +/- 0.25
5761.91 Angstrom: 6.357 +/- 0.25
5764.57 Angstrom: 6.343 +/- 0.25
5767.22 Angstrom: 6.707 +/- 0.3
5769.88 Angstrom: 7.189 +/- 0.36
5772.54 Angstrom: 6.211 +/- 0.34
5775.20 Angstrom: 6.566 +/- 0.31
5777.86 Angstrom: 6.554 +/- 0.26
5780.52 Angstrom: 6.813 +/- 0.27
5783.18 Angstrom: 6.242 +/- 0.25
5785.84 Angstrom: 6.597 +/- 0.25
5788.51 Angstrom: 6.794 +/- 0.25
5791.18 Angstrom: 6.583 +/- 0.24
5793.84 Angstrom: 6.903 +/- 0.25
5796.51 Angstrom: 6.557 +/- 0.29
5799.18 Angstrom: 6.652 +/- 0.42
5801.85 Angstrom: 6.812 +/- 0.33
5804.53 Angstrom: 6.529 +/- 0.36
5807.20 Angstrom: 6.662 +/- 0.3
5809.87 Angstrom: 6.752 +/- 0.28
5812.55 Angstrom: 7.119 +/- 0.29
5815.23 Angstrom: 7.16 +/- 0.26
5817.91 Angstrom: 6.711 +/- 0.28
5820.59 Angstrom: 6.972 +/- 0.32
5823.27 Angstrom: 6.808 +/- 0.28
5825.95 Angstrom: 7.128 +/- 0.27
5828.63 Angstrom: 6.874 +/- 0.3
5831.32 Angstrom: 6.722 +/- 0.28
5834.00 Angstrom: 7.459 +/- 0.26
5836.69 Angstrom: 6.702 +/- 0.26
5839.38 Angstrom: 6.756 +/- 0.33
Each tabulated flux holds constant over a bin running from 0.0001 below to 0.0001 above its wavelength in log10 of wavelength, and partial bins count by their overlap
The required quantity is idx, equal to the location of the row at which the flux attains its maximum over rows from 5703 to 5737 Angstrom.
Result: 5735.44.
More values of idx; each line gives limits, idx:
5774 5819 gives 5815.23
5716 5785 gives 5735.44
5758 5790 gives 5769.88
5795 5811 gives 5801.85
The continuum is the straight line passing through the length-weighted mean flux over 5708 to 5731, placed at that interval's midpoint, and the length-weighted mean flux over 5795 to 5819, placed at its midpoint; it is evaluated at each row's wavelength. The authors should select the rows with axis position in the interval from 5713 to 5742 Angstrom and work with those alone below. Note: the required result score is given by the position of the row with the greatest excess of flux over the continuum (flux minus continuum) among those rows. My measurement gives 5735.44 Angstrom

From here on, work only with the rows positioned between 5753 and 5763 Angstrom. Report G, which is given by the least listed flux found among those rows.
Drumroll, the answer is 6.357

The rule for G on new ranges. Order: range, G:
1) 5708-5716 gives 6.103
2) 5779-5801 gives 6.242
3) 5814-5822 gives 6.711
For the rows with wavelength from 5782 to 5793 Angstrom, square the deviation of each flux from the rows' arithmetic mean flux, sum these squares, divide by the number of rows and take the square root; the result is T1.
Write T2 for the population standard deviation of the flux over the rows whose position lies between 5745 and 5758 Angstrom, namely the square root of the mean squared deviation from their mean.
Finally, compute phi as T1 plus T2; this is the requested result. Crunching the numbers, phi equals 0.43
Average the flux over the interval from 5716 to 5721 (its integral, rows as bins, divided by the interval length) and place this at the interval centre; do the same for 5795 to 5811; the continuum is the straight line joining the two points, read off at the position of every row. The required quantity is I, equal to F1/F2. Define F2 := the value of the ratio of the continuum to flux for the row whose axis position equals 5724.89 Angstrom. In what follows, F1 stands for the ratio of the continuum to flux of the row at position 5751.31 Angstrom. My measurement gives 1.02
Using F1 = 0.97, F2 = 0.95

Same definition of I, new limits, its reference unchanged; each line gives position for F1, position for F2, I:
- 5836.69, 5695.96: 1.07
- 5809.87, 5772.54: 0.93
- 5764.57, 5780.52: 1.07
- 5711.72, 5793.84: 1.05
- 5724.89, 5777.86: 0.95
